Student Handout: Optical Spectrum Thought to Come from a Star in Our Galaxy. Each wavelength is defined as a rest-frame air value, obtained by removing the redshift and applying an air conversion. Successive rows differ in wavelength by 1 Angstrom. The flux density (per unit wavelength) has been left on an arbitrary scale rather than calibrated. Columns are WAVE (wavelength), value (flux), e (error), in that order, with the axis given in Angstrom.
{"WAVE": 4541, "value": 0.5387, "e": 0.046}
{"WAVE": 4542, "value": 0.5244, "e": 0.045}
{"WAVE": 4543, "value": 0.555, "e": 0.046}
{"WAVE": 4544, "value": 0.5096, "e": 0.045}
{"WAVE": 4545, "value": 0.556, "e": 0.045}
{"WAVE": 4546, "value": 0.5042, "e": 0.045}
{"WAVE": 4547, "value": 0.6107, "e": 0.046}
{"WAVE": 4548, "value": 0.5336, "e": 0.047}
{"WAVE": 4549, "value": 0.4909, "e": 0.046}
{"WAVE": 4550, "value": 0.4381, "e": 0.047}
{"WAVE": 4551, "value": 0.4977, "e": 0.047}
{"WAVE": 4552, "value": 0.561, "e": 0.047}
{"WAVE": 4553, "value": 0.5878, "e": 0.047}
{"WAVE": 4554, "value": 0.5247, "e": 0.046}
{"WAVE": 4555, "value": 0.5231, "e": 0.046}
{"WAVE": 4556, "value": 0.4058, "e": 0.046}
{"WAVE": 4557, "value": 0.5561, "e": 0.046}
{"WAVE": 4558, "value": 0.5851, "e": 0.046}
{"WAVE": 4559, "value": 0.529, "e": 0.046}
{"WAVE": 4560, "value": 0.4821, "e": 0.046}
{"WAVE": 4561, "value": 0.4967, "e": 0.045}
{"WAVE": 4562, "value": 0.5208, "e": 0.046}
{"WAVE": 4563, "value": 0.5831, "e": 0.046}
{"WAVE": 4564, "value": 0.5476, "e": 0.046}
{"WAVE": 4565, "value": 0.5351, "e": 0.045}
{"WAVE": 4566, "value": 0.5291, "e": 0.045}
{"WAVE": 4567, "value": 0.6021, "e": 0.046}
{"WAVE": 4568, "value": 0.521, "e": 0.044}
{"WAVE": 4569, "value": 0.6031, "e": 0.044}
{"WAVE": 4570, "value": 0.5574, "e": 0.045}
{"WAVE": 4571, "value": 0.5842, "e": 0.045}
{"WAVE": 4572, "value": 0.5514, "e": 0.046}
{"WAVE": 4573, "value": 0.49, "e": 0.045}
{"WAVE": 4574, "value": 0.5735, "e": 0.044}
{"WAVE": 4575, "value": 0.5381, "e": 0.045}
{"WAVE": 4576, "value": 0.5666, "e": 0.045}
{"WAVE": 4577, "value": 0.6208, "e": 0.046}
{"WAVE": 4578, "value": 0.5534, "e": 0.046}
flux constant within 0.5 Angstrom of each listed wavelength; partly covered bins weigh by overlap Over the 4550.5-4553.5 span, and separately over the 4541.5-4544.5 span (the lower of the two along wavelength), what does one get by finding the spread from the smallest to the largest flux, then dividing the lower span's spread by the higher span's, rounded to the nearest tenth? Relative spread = 0.5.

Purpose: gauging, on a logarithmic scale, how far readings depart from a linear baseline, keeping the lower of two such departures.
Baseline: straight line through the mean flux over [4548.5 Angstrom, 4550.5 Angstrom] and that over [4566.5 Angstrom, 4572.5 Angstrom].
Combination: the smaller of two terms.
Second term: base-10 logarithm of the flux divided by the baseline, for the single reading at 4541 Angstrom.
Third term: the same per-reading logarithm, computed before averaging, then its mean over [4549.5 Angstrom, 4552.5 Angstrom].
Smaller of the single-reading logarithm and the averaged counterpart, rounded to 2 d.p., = 0.02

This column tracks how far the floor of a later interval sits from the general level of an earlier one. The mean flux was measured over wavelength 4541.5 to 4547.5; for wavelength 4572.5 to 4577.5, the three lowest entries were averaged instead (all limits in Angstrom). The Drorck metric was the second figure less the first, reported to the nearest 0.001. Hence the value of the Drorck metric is -0.012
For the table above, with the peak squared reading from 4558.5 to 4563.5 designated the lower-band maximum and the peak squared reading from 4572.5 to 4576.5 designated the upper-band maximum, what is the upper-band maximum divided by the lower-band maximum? 0.967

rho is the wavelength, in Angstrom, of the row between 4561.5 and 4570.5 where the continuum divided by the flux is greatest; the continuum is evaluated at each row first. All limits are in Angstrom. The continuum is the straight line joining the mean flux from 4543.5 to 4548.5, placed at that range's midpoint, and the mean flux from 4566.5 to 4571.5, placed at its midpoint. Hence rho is 4568 Angstrom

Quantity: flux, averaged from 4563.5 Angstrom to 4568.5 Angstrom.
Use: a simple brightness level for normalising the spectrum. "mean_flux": 0.547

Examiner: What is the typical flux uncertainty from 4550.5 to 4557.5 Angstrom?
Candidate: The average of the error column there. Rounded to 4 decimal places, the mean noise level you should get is 0.0464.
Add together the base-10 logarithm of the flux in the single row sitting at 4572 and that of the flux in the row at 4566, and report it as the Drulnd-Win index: -0.53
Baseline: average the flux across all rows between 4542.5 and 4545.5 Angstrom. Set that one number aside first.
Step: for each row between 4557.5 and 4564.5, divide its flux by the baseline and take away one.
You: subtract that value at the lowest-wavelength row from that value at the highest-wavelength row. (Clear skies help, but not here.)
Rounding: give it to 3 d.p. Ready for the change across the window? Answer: -0.069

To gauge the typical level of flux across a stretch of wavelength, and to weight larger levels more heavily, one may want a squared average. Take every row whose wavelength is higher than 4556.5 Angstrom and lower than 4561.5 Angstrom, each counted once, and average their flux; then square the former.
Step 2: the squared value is 0.281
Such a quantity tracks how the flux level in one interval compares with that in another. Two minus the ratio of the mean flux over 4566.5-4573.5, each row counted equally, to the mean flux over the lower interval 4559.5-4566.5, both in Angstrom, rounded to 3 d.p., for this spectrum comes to 0.942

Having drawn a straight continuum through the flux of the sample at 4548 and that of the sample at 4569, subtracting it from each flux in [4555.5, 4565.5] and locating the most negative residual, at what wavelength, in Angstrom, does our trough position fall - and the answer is 4556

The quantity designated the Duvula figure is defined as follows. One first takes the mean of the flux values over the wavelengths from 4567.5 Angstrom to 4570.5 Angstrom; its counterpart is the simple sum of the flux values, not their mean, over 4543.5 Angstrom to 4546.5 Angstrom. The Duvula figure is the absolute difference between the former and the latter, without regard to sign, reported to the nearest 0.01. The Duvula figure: 1.01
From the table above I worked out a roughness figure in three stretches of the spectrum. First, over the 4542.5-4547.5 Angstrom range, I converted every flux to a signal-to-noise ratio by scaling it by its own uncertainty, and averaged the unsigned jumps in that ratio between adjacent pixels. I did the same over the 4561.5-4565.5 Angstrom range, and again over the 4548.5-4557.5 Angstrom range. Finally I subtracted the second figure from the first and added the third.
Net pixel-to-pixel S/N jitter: 1.97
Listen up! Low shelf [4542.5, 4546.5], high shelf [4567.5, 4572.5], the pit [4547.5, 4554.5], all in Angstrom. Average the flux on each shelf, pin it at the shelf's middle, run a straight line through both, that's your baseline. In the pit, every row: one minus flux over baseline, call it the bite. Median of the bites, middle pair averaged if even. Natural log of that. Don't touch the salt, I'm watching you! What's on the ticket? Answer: -3.4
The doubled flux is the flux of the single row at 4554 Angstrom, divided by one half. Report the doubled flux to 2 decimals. 1.05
